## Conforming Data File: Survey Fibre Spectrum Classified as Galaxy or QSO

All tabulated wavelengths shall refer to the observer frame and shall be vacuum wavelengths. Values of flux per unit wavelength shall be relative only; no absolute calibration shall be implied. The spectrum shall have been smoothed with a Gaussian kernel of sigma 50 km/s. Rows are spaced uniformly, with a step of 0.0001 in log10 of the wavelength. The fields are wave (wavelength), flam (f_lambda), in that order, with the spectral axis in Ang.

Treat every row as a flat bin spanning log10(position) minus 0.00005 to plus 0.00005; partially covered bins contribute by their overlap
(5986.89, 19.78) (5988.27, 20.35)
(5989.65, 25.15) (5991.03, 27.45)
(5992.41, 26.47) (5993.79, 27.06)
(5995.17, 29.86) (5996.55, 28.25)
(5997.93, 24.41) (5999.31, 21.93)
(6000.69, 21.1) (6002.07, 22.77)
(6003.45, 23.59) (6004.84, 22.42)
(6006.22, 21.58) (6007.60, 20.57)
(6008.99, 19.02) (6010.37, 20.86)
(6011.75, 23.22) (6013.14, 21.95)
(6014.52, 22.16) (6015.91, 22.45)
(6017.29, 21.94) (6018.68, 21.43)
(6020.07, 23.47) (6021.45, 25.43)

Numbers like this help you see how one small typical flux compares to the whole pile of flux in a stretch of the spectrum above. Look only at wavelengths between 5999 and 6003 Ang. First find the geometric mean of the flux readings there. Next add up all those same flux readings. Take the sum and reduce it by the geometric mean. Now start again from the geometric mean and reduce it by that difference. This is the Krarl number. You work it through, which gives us -22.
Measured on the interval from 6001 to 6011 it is -108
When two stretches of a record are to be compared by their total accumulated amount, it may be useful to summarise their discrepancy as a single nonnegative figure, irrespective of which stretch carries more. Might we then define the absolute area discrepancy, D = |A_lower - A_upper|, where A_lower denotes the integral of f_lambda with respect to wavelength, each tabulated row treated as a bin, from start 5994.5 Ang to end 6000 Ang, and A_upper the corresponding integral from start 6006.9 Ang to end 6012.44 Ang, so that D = 28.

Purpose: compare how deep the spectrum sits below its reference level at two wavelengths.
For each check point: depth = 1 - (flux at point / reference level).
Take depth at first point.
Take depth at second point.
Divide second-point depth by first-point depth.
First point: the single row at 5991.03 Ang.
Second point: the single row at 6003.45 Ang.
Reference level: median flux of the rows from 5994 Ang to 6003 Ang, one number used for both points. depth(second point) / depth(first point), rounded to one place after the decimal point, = 0.0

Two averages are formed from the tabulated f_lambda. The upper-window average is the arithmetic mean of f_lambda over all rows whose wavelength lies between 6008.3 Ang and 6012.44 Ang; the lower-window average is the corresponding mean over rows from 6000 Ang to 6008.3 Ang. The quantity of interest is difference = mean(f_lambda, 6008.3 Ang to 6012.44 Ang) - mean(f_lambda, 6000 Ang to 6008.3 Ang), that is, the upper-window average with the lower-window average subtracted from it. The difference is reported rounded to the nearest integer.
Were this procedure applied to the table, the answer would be -1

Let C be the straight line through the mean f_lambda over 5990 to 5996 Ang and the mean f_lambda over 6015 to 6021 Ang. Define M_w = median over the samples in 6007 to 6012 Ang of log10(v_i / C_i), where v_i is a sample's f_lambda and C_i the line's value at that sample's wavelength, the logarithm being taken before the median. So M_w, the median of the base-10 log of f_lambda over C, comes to -0.069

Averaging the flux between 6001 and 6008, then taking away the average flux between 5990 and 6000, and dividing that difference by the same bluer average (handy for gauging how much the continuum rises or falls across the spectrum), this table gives -0.16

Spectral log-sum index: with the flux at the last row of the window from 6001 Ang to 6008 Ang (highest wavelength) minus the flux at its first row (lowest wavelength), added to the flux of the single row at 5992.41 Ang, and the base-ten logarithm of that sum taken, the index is 1.39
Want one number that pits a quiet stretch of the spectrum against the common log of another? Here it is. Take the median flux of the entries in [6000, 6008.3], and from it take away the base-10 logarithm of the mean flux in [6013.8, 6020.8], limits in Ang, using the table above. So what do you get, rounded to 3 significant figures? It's 20.7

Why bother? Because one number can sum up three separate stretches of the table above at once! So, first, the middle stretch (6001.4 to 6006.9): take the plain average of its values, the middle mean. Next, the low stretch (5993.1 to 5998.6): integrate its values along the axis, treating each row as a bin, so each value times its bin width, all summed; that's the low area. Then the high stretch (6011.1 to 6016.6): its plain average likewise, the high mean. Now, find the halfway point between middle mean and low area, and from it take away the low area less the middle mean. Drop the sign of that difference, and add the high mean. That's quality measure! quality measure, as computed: 64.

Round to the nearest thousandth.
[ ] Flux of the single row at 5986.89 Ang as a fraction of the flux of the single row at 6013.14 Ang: 0.901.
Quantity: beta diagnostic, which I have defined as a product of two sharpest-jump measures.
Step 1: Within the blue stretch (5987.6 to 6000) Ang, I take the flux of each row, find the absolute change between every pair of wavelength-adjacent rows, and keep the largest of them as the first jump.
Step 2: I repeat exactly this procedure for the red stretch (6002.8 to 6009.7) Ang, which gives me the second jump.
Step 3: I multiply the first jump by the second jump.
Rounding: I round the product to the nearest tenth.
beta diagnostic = 7.4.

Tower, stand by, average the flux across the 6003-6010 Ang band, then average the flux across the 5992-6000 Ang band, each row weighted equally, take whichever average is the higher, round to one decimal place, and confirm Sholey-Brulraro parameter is 26.3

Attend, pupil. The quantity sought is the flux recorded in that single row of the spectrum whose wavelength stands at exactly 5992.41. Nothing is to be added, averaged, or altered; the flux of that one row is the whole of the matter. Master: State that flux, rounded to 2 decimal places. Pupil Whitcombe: 26.47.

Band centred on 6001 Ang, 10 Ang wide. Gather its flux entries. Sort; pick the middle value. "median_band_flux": 22.8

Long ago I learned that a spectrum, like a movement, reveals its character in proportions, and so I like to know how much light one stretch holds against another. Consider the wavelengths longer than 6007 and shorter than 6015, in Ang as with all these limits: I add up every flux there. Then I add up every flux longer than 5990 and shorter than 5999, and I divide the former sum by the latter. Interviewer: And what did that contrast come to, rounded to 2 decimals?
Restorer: 0.78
